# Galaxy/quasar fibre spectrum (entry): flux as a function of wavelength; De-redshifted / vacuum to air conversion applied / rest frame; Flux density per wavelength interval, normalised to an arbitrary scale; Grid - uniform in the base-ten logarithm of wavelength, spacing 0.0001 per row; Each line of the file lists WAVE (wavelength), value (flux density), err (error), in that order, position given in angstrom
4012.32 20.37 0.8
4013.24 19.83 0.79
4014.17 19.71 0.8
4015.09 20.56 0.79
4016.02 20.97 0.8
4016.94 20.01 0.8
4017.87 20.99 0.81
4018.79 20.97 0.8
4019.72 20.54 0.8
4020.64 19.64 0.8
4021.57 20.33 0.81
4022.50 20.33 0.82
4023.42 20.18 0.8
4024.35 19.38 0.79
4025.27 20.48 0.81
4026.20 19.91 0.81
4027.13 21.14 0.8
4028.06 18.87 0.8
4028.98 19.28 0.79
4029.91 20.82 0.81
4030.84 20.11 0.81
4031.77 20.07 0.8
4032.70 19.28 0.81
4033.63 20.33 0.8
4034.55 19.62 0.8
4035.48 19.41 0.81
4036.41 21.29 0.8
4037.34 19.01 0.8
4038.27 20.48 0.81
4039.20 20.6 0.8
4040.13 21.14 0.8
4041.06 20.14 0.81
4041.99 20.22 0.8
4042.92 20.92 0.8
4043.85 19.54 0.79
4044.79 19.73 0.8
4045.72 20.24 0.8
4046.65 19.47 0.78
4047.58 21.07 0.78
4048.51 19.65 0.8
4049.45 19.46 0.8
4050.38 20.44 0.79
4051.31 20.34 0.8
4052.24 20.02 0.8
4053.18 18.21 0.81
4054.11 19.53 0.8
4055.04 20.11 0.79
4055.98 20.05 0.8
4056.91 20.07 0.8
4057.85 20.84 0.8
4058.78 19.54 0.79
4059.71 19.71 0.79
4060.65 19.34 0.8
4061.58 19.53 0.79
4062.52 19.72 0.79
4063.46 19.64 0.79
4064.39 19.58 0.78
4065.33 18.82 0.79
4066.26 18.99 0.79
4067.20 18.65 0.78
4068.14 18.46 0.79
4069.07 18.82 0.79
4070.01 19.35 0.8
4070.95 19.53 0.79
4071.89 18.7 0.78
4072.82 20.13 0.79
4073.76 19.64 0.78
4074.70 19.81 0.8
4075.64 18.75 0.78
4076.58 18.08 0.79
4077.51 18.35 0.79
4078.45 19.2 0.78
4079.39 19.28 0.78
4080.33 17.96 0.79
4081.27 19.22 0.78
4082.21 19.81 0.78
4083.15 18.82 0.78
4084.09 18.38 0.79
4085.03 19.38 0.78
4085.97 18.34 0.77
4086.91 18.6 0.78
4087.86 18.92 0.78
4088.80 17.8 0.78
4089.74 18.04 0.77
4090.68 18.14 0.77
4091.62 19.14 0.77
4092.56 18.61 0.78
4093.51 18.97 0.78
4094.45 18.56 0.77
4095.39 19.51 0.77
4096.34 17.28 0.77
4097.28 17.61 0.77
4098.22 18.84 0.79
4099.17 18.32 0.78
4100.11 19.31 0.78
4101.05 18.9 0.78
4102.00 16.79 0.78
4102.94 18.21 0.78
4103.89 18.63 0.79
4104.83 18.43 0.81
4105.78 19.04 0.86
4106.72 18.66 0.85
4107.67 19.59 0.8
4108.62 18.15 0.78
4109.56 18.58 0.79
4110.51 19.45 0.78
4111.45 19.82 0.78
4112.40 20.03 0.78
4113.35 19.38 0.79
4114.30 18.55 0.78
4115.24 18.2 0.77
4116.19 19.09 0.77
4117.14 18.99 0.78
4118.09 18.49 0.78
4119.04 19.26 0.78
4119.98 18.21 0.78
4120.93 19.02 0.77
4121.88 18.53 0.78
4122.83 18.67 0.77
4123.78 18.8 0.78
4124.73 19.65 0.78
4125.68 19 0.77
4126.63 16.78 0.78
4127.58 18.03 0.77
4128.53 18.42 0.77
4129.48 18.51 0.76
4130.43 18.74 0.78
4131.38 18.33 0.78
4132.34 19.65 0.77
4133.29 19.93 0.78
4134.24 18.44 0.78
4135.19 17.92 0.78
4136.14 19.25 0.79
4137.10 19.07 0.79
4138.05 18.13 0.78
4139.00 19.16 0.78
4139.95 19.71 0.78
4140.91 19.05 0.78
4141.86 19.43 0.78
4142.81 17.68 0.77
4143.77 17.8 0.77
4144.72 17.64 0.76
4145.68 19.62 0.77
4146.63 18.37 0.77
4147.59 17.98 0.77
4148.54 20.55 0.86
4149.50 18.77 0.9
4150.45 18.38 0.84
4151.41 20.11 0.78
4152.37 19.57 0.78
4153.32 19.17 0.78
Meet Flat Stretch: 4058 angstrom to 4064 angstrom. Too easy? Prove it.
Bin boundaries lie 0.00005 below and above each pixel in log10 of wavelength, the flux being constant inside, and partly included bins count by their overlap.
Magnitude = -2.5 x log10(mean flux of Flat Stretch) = -3.23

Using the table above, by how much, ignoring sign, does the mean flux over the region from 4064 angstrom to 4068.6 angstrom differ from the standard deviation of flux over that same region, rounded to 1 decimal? 18.5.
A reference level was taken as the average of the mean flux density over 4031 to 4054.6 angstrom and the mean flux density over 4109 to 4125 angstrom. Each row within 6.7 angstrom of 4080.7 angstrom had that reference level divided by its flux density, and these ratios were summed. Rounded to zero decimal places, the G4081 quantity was 14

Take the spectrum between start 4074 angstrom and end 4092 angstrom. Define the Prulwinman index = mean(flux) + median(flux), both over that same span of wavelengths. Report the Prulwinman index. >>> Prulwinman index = 37.5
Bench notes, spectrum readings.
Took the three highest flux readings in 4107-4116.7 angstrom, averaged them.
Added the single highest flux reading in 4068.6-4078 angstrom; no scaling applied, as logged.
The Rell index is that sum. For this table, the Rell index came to 39.9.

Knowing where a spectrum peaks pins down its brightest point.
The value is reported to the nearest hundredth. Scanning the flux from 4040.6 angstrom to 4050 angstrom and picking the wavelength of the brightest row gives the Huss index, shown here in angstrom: 4047.58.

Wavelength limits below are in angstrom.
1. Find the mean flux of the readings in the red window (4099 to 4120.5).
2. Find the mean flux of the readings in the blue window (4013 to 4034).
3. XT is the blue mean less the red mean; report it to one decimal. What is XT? 1.4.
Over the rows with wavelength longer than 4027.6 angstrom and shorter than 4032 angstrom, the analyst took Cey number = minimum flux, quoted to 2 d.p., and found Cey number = 18.87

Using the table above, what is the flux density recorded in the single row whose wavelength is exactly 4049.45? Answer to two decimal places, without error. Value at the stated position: 19.46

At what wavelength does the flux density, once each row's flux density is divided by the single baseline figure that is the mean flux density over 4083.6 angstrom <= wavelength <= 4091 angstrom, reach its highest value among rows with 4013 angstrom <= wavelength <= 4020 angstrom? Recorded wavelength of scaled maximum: 4017.87 angstrom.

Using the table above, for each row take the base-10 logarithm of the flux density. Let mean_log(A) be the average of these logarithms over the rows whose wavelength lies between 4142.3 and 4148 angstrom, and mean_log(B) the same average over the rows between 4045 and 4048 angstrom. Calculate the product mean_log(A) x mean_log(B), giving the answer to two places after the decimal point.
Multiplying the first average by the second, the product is 1.65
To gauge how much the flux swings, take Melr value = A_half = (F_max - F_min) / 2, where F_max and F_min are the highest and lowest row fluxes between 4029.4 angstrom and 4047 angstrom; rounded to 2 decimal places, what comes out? 1.14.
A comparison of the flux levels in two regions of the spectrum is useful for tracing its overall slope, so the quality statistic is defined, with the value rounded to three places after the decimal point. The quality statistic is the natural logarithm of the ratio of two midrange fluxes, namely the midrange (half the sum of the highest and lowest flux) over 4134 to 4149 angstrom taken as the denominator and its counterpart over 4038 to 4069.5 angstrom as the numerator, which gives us 0.030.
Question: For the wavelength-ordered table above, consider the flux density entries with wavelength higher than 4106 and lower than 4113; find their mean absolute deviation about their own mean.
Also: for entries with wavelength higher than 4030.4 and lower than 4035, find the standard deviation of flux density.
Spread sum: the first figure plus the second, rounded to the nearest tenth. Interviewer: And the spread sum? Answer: 1.0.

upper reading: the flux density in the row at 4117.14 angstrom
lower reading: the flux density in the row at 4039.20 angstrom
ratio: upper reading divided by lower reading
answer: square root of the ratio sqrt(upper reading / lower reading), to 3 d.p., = 0.960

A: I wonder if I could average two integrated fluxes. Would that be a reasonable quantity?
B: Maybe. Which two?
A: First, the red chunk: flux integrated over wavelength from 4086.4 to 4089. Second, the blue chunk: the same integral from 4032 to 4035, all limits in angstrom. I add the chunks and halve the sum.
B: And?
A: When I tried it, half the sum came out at 54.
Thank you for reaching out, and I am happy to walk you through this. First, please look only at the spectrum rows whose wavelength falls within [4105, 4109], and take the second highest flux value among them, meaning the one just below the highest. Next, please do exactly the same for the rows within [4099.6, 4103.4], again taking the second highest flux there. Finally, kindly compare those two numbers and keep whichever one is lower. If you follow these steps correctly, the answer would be 18.9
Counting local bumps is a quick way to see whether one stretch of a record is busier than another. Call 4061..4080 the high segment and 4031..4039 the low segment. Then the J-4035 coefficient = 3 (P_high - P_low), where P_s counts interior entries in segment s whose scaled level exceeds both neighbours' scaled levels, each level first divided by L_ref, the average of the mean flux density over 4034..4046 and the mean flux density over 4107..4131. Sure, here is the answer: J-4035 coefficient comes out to 9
